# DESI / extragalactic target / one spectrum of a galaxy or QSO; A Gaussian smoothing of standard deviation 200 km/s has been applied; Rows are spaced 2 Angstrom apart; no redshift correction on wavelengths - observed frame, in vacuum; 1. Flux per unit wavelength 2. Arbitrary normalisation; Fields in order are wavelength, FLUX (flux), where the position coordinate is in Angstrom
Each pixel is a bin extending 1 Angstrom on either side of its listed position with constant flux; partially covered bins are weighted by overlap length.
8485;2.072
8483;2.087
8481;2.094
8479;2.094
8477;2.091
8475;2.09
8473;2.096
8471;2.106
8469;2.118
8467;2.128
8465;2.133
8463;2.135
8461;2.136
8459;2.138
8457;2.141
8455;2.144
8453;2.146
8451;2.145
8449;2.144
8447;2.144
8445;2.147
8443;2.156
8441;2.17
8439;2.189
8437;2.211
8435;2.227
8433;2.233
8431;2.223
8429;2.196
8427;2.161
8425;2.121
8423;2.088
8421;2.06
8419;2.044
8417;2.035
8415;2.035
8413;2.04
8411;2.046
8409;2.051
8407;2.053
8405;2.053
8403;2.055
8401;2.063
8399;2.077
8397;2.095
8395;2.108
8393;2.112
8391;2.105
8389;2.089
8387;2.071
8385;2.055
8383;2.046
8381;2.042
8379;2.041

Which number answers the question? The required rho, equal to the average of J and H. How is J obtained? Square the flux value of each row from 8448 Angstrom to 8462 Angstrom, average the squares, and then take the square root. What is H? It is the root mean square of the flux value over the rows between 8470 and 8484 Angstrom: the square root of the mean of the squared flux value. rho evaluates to 2.12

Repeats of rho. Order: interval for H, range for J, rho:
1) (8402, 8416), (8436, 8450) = 2.11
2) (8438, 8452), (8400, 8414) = 2.10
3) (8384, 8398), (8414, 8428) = 2.08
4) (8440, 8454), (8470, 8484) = 2.12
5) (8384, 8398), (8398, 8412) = 2.07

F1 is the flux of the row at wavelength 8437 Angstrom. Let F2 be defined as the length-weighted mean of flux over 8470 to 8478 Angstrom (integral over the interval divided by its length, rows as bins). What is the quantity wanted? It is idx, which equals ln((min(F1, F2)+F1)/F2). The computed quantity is 0.720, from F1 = 2.211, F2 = 2.10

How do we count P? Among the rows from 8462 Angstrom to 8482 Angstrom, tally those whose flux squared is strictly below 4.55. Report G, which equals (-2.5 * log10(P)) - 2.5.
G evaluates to -4.89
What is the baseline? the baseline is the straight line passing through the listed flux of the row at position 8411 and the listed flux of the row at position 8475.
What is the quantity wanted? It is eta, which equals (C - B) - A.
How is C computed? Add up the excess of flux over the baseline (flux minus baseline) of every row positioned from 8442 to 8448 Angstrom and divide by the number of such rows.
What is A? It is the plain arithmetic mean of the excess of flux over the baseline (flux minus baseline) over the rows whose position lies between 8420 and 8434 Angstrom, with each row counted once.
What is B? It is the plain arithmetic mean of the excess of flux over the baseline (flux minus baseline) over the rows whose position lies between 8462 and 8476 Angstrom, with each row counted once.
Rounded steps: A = 0.098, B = 0.029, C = 0.08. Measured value -0.047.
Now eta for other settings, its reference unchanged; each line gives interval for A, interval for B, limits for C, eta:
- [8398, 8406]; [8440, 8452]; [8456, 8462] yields -0.044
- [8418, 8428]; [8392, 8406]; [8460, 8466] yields -0.030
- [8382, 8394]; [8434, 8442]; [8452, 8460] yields -0.119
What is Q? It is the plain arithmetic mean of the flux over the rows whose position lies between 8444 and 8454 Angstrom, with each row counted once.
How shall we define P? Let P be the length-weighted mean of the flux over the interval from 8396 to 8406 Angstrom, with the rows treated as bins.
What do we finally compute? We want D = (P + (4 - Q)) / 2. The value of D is 1.96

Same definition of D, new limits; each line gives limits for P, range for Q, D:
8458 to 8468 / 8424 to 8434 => 1.97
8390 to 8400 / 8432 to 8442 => 1.95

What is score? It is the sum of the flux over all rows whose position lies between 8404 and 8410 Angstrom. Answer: 6.16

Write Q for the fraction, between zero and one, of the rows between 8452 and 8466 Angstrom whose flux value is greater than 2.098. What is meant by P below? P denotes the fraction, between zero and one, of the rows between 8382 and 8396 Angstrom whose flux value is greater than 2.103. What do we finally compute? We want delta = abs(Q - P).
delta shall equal 0.6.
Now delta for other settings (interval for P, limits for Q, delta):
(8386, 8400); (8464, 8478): 0.1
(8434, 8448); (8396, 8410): 1.0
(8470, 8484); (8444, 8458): 0.9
